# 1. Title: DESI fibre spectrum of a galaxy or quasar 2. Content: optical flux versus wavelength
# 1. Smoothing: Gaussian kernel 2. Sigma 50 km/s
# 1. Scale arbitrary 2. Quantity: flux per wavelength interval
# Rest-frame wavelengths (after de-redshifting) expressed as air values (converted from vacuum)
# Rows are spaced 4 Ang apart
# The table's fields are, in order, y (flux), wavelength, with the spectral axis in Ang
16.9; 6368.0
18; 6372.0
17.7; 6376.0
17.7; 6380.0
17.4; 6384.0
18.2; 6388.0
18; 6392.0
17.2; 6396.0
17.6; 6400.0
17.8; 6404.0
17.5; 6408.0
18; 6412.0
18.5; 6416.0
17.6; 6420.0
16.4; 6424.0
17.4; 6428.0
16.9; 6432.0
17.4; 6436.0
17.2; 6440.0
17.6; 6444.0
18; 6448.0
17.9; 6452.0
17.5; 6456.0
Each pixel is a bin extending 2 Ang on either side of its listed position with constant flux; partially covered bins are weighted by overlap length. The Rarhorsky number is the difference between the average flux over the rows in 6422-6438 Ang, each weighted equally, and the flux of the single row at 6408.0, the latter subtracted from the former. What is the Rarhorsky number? -0.5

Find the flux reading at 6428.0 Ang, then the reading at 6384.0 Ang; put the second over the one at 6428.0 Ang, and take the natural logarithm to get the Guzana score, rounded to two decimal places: 0.00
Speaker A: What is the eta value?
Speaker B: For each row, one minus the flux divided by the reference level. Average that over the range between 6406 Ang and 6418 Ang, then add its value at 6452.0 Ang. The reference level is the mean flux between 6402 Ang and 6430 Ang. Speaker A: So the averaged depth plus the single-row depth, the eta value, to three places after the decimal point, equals -0.040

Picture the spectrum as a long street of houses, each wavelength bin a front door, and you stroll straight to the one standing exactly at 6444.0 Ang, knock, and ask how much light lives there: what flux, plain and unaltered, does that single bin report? 17.6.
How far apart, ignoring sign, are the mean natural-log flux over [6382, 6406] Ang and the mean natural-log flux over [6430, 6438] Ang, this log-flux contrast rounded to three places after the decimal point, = 0.031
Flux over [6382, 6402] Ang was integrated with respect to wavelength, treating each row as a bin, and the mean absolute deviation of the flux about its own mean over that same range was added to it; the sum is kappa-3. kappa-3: 353.9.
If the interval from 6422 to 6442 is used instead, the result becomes 341.5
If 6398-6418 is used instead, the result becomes 357.9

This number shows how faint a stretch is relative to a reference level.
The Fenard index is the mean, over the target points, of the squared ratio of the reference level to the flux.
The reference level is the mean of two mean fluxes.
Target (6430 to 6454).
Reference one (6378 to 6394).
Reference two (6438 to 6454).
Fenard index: 1.03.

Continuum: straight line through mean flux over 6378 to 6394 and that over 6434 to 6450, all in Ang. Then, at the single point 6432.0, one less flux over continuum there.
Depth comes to 0.040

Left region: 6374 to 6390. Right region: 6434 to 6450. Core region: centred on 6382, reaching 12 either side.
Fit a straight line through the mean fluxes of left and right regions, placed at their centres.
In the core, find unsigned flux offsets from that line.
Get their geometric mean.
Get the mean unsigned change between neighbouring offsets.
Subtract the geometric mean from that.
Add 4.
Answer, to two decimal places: 3.97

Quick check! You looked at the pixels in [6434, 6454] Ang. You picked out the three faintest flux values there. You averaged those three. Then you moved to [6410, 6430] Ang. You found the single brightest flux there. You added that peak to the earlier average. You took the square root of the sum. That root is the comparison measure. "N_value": 5.99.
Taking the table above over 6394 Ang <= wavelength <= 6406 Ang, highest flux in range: 17.8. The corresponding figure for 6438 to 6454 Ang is 18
